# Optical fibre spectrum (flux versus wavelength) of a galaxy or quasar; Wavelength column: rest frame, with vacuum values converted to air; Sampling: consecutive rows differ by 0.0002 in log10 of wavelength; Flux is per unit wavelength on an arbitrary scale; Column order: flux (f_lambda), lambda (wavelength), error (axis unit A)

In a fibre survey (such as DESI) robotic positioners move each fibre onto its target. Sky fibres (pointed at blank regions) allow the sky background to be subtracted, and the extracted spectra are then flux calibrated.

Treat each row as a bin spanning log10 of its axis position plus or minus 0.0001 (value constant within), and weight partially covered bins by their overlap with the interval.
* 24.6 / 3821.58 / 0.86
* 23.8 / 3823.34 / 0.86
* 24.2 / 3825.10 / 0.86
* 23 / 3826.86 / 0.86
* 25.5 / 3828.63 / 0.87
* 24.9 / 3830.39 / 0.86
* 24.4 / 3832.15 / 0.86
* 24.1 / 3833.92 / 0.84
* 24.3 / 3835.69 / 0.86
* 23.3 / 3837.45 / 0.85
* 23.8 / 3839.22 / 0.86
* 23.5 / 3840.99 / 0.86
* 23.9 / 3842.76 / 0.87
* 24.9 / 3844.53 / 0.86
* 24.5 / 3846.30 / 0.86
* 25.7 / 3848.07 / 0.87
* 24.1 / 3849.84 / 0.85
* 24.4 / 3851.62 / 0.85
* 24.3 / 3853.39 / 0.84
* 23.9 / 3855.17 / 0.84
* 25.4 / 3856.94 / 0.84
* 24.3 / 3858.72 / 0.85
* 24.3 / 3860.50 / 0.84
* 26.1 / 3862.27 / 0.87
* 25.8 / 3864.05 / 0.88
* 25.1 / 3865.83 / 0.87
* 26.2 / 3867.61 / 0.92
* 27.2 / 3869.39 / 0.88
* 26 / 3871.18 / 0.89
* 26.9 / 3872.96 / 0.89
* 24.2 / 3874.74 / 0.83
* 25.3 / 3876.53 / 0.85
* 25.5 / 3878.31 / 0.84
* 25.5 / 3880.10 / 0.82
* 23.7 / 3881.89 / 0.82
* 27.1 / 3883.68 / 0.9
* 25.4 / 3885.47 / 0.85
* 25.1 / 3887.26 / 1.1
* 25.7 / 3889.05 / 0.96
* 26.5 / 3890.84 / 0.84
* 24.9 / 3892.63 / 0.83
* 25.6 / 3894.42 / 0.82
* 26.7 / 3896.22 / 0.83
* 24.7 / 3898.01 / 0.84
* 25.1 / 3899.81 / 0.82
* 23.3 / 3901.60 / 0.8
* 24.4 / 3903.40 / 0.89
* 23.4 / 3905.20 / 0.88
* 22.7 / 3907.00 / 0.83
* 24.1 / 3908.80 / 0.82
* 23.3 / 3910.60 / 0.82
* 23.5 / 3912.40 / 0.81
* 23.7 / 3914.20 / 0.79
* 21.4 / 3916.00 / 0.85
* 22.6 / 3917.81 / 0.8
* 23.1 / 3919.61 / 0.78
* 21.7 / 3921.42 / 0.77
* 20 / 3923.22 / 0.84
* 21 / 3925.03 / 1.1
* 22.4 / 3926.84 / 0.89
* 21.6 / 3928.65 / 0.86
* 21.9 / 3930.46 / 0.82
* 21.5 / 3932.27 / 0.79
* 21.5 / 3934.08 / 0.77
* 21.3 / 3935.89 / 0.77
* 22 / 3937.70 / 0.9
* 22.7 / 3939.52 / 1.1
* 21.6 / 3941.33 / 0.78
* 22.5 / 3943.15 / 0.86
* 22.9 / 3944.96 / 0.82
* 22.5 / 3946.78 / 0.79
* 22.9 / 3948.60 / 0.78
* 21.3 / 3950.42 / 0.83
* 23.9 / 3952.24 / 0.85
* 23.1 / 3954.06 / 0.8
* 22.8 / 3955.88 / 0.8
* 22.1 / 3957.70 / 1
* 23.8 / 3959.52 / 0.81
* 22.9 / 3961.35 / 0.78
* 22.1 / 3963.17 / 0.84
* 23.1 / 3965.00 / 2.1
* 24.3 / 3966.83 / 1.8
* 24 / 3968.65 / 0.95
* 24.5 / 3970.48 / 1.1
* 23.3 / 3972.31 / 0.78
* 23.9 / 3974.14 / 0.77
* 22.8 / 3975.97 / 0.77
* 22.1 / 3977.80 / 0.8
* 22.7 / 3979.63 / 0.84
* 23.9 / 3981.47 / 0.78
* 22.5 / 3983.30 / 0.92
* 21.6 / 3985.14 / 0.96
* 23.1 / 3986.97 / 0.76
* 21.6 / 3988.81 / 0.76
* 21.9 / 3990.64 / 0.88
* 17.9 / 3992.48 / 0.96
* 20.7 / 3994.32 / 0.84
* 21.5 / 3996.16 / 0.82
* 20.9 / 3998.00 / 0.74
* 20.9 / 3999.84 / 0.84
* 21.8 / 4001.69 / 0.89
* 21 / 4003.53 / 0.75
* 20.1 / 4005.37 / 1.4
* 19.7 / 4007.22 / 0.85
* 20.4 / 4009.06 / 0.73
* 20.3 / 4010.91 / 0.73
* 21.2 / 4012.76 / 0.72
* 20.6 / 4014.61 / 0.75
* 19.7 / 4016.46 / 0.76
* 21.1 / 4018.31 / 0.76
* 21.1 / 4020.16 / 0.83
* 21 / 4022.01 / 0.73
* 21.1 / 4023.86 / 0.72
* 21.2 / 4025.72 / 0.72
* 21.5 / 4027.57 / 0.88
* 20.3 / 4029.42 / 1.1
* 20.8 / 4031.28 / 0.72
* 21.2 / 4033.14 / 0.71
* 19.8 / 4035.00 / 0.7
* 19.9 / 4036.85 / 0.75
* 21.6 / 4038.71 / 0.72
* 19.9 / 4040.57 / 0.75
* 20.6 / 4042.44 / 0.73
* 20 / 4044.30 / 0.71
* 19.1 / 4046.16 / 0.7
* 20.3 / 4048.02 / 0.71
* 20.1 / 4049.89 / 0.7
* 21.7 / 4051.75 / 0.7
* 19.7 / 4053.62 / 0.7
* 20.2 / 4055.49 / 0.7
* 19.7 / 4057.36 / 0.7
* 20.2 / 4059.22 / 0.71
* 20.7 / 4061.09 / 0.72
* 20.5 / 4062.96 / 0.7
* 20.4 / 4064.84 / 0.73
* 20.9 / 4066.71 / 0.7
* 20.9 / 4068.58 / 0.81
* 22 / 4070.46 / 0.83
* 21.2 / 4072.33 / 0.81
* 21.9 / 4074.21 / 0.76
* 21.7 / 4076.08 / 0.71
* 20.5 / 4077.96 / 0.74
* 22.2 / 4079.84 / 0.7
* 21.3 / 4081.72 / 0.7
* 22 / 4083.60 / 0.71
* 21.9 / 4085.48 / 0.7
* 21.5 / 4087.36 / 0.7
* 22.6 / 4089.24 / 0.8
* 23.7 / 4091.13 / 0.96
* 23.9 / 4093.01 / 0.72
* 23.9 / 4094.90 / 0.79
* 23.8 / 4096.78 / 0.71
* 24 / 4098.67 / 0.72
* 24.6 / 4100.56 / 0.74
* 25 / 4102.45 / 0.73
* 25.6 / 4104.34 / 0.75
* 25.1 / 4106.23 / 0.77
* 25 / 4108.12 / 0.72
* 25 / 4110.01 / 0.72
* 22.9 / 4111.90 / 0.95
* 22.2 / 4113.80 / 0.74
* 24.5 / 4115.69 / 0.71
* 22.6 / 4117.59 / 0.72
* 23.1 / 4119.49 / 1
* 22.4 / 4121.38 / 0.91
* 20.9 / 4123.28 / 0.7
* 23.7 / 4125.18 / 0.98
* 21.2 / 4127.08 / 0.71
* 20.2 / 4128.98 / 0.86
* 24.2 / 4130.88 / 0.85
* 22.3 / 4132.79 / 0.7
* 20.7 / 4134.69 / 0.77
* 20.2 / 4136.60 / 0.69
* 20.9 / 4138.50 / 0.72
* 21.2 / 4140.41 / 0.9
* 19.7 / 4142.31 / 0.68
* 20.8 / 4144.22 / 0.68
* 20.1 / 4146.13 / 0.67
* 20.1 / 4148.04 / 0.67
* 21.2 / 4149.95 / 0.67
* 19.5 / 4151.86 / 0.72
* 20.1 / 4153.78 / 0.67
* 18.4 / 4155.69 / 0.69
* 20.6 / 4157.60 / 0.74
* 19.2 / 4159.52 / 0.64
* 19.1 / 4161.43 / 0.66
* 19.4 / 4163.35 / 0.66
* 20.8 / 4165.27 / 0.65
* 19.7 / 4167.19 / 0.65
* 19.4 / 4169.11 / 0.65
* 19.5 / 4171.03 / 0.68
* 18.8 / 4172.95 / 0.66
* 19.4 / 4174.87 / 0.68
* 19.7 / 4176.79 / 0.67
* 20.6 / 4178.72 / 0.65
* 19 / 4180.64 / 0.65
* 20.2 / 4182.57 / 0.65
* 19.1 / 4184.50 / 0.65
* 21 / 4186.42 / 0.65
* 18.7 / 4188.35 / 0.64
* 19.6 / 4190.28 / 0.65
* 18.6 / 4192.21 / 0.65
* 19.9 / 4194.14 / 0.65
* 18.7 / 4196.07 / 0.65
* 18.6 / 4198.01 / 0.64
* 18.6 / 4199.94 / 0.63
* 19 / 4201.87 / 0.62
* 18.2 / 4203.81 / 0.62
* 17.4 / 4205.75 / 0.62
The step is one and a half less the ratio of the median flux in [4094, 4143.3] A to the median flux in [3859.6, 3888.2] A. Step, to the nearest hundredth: 0.60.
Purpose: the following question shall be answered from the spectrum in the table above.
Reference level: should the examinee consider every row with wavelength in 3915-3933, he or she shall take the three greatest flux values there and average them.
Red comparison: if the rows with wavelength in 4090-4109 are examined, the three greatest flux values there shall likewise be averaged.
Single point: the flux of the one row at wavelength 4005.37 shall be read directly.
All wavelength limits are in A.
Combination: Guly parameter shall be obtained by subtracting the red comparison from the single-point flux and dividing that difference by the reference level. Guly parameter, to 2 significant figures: -0.23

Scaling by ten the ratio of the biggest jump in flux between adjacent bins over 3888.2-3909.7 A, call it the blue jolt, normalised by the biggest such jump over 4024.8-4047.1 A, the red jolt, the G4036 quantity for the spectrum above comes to 12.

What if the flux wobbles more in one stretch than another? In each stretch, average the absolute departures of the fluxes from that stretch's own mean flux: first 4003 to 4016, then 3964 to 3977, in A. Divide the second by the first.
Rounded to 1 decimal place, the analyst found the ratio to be 1.4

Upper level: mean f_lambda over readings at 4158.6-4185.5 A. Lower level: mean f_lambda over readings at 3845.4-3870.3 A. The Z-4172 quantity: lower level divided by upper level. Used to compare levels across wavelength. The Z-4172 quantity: 1.28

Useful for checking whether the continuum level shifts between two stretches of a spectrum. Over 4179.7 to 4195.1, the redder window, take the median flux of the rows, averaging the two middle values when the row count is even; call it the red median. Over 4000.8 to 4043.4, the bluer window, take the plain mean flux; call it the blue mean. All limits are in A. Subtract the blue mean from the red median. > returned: -1.3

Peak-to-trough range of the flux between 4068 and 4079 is 1.5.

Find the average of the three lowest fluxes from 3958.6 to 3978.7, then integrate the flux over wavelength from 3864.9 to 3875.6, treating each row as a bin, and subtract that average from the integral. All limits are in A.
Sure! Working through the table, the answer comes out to 255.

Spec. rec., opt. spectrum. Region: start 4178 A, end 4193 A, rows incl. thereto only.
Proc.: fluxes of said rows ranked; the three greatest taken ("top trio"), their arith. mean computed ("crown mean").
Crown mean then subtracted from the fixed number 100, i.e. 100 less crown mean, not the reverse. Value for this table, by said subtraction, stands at 79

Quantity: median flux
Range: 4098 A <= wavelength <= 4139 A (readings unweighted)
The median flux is 23.0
